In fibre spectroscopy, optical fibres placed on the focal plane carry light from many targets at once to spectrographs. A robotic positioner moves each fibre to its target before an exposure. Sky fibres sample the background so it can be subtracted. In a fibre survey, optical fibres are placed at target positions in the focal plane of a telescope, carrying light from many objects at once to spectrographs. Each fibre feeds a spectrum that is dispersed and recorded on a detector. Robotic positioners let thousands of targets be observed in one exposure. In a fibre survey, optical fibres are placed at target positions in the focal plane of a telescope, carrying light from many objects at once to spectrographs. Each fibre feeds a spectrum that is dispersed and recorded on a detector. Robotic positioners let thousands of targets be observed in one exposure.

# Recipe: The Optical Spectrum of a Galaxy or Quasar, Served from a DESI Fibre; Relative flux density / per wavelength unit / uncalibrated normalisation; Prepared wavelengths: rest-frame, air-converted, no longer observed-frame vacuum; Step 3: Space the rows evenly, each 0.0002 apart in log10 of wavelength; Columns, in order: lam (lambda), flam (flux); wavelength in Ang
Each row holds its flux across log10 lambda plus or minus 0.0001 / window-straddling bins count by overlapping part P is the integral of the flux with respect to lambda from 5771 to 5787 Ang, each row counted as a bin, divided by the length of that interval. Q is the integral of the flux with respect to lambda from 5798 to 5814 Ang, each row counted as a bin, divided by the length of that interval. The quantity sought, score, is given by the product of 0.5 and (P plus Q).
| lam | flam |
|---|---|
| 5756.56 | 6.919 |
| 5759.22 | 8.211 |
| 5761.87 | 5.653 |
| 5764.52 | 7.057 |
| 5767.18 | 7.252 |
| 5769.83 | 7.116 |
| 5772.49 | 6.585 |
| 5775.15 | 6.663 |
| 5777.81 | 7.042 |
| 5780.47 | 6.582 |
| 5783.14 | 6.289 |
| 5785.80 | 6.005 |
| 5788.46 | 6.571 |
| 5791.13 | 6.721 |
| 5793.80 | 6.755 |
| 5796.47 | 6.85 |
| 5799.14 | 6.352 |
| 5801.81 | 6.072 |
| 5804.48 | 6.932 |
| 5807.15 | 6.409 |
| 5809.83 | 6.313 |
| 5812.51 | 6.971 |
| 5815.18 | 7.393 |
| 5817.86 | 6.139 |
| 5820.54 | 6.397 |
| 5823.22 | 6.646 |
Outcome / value 6.53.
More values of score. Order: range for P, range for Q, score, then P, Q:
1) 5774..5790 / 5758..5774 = 6.75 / 6.53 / 6.969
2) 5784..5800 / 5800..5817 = 6.60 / 6.54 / 6.659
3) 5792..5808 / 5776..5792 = 6.55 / 6.57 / 6.533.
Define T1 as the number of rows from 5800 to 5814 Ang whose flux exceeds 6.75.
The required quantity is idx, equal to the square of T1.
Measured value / 4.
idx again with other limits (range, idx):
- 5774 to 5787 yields 1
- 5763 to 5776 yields 9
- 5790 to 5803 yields 4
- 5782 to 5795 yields 1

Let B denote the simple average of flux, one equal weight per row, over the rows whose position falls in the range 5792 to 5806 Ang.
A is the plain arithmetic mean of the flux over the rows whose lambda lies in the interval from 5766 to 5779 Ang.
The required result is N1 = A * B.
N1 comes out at 46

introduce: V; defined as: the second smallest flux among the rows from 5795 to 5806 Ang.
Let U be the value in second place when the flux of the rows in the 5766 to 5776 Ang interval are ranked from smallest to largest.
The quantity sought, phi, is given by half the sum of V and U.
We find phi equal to 6.51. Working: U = 6.663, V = 6.352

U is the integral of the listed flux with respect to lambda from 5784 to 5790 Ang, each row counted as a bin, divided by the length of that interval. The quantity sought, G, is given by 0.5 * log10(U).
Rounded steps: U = 6.31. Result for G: 0.400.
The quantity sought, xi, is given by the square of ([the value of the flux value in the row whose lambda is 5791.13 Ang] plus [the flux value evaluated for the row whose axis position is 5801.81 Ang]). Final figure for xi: 164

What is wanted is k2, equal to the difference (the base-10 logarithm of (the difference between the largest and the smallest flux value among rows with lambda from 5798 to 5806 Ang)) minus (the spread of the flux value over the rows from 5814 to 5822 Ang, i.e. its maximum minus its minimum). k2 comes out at -1.3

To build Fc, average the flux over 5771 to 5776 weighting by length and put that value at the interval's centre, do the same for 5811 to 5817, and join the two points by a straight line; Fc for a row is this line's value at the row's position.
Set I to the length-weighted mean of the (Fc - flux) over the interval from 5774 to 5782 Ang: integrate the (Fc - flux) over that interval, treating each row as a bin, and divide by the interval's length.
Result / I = -0.1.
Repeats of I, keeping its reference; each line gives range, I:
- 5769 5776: -0.2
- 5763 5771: -0.5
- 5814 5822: 0.5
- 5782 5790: 0.5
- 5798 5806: 0.5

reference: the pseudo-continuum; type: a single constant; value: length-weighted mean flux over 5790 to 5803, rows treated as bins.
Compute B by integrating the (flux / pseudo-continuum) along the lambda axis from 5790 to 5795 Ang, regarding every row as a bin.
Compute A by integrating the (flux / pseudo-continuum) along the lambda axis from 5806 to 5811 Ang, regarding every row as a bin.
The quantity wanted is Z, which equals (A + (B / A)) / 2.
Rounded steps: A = 4.85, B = 5.14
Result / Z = 2.95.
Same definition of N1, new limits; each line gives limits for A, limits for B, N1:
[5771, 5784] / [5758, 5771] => 47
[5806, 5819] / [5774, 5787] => 43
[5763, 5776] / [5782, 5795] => 45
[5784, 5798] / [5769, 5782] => 45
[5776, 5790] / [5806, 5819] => 43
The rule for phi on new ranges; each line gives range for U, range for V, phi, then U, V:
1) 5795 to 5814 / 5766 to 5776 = 6.49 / 6.313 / 6.663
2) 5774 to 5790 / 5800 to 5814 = 6.30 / 6.289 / 6.313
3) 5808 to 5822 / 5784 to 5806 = 6.19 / 6.313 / 6.072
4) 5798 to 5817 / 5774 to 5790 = 6.30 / 6.313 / 6.289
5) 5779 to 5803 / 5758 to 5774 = 6.33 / 6.072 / 6.585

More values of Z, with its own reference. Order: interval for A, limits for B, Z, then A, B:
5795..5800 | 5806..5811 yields 3.01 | 5.06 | 4.85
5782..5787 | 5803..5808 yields 2.89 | 4.69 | 5.10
